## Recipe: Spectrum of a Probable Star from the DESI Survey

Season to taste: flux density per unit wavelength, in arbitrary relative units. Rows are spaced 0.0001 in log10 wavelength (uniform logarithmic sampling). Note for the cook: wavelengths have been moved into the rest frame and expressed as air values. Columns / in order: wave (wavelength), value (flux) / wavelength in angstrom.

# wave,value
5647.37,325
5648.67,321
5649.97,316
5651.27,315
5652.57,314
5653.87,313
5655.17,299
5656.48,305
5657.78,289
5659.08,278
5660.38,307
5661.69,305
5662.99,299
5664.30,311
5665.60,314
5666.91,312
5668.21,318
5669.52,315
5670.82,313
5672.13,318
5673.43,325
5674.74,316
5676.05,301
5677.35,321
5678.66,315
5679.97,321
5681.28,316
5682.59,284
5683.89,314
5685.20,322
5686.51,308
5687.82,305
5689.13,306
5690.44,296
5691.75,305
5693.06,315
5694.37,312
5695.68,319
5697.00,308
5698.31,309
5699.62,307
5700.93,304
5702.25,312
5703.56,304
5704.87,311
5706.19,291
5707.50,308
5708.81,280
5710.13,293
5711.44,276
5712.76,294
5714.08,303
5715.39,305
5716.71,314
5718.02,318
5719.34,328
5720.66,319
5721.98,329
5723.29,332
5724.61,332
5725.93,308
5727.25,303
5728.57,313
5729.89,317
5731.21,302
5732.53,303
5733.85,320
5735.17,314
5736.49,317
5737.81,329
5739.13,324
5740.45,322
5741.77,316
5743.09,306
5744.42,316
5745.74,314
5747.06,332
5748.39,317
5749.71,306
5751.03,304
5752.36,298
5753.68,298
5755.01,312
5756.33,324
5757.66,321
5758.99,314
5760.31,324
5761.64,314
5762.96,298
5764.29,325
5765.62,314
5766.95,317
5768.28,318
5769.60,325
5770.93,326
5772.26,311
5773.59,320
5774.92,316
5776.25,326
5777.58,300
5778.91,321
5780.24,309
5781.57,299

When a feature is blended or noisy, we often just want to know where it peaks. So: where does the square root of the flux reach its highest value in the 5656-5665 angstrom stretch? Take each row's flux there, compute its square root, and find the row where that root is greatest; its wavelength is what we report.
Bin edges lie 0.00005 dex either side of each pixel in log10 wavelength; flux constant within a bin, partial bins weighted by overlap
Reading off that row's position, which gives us 5664.30 angstrom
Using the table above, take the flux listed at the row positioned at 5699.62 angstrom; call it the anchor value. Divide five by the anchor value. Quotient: 0.0163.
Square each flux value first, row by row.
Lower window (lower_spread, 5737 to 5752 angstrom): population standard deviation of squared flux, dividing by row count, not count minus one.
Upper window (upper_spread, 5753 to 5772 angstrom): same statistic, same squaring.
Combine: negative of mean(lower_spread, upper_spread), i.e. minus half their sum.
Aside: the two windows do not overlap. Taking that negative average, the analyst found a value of -5573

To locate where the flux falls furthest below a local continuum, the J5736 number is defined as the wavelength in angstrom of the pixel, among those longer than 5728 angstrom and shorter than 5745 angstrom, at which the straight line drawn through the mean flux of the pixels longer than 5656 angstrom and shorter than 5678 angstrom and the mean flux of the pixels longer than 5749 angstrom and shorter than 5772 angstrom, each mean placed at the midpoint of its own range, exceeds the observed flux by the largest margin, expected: 5731.21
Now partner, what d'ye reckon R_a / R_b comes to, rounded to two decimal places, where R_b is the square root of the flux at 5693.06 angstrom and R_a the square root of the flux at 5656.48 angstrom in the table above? 0.98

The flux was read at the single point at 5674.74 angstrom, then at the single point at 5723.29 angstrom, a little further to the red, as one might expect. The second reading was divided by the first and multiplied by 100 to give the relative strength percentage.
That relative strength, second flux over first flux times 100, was 105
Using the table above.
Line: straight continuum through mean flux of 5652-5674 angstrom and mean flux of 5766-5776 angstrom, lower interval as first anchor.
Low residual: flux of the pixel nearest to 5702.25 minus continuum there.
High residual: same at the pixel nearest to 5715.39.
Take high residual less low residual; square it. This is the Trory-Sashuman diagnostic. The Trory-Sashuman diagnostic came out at 70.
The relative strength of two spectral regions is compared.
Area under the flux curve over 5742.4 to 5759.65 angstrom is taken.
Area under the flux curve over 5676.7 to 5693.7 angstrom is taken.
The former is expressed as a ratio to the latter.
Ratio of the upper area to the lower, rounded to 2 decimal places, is 1.02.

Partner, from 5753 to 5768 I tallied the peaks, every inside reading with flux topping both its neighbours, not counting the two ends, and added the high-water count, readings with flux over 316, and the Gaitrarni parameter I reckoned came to 8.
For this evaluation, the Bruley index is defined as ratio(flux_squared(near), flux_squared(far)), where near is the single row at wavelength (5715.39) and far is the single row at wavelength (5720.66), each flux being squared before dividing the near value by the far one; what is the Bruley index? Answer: 0.91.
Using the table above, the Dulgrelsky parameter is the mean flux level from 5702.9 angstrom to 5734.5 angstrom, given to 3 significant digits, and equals 308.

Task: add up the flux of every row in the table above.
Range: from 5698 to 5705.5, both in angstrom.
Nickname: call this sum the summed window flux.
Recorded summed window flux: 1847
